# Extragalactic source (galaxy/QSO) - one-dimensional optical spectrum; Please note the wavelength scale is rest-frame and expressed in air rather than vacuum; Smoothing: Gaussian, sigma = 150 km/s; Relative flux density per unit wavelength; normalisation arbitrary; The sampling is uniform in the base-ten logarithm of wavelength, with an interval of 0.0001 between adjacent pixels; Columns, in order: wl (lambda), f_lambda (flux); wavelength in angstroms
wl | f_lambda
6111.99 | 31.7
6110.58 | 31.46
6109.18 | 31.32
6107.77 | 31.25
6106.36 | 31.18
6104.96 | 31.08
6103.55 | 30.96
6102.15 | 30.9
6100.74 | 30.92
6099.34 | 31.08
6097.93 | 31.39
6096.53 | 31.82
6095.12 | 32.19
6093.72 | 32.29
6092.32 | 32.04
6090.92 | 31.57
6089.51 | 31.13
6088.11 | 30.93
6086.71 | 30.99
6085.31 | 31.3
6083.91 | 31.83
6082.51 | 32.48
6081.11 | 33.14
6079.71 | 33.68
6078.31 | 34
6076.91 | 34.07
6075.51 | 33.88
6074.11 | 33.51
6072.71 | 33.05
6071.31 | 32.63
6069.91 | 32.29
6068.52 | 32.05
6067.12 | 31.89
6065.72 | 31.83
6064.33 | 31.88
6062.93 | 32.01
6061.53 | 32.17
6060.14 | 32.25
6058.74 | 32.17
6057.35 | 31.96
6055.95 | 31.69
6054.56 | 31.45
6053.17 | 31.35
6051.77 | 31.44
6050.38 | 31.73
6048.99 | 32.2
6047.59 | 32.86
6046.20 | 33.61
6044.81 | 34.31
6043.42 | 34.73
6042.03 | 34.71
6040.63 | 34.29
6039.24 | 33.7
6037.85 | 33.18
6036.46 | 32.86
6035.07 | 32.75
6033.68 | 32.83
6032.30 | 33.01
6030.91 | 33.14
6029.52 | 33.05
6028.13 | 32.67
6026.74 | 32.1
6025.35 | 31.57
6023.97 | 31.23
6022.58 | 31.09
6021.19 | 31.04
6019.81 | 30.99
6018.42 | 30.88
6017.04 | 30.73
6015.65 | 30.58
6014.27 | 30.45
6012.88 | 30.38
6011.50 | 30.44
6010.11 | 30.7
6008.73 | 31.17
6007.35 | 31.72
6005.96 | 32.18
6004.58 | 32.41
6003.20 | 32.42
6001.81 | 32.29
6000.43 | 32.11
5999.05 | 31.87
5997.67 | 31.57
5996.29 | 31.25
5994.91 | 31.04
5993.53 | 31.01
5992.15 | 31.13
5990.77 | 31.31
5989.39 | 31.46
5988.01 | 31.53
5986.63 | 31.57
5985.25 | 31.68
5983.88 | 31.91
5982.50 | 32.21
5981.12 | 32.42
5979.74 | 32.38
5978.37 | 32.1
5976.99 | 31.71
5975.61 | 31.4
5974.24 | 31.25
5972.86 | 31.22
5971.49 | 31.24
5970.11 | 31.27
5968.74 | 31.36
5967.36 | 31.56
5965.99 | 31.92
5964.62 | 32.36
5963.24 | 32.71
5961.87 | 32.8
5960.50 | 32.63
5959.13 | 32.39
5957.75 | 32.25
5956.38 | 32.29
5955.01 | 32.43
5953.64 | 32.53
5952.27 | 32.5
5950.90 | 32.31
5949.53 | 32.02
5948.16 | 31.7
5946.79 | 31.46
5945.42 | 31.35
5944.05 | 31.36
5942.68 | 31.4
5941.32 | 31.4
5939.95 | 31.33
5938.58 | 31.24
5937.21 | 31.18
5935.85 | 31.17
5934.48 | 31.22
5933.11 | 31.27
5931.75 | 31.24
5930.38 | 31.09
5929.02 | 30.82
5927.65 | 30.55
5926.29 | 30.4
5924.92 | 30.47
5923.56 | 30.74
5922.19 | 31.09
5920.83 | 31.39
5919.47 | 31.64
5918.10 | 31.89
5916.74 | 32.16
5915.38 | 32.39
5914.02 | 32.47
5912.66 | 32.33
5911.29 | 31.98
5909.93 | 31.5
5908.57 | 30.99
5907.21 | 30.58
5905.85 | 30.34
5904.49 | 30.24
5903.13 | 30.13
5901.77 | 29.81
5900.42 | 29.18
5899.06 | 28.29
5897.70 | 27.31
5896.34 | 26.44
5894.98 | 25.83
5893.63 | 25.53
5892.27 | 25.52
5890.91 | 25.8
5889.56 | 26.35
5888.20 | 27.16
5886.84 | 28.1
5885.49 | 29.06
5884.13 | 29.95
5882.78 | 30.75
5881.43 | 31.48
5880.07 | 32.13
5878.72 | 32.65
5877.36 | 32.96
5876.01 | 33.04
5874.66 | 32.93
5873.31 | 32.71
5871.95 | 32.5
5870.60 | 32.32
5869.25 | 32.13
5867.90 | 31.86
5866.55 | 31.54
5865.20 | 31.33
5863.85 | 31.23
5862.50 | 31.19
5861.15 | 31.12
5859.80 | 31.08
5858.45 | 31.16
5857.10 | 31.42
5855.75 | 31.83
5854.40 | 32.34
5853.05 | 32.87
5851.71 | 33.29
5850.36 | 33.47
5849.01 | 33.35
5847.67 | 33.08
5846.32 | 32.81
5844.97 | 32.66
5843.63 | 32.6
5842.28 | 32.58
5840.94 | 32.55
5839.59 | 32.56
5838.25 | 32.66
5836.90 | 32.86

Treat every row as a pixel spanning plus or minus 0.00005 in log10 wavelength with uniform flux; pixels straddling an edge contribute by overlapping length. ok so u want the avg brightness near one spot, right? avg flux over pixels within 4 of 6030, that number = 32.8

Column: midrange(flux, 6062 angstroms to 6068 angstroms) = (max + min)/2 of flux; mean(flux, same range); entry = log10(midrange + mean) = 1.805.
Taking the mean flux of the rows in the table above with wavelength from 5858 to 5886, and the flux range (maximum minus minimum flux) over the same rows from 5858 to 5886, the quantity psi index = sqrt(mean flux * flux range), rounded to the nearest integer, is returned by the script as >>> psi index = 11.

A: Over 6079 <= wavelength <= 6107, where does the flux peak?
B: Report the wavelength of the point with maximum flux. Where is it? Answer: 6079.71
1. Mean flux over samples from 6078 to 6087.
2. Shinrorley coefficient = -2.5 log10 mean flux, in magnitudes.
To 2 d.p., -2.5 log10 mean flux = -3.78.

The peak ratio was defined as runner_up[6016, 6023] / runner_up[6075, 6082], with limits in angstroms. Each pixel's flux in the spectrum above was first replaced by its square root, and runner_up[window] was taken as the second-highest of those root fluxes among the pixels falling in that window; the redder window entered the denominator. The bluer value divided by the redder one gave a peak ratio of 0.96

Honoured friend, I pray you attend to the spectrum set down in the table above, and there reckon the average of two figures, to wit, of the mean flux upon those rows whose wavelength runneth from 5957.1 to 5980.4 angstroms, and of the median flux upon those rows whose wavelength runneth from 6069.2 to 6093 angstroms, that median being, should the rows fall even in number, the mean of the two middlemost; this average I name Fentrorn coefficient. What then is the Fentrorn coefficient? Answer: 32.20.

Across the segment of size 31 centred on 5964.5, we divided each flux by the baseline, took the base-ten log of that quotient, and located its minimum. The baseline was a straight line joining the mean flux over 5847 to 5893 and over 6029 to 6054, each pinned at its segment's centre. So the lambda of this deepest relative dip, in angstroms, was 5972.86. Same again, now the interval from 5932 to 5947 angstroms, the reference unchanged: 5937.21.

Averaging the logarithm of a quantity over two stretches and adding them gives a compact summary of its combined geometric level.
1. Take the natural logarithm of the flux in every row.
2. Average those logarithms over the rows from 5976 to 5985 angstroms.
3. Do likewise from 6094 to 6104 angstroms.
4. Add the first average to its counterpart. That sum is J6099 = 6.91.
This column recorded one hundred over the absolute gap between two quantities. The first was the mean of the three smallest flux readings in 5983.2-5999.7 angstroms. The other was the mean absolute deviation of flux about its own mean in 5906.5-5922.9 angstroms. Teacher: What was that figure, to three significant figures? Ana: 3.27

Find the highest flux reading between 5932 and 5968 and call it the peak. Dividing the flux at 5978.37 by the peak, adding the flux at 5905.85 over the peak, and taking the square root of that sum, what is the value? 1.38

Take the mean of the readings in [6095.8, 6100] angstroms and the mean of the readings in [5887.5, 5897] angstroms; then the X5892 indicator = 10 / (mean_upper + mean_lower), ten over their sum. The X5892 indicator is 0.174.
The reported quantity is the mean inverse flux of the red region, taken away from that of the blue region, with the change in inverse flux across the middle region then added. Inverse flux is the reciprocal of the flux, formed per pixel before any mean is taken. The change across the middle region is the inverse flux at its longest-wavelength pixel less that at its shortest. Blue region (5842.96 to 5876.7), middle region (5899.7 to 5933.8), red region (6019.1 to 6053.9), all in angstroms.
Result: -0.0019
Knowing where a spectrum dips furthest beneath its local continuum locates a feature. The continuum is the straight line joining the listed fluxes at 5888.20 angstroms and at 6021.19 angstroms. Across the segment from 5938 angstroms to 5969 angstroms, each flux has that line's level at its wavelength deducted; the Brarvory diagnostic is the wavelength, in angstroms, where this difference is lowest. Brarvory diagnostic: 5968.74 angstroms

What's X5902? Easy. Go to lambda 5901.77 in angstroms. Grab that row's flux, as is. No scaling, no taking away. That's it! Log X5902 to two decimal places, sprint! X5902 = 29.81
